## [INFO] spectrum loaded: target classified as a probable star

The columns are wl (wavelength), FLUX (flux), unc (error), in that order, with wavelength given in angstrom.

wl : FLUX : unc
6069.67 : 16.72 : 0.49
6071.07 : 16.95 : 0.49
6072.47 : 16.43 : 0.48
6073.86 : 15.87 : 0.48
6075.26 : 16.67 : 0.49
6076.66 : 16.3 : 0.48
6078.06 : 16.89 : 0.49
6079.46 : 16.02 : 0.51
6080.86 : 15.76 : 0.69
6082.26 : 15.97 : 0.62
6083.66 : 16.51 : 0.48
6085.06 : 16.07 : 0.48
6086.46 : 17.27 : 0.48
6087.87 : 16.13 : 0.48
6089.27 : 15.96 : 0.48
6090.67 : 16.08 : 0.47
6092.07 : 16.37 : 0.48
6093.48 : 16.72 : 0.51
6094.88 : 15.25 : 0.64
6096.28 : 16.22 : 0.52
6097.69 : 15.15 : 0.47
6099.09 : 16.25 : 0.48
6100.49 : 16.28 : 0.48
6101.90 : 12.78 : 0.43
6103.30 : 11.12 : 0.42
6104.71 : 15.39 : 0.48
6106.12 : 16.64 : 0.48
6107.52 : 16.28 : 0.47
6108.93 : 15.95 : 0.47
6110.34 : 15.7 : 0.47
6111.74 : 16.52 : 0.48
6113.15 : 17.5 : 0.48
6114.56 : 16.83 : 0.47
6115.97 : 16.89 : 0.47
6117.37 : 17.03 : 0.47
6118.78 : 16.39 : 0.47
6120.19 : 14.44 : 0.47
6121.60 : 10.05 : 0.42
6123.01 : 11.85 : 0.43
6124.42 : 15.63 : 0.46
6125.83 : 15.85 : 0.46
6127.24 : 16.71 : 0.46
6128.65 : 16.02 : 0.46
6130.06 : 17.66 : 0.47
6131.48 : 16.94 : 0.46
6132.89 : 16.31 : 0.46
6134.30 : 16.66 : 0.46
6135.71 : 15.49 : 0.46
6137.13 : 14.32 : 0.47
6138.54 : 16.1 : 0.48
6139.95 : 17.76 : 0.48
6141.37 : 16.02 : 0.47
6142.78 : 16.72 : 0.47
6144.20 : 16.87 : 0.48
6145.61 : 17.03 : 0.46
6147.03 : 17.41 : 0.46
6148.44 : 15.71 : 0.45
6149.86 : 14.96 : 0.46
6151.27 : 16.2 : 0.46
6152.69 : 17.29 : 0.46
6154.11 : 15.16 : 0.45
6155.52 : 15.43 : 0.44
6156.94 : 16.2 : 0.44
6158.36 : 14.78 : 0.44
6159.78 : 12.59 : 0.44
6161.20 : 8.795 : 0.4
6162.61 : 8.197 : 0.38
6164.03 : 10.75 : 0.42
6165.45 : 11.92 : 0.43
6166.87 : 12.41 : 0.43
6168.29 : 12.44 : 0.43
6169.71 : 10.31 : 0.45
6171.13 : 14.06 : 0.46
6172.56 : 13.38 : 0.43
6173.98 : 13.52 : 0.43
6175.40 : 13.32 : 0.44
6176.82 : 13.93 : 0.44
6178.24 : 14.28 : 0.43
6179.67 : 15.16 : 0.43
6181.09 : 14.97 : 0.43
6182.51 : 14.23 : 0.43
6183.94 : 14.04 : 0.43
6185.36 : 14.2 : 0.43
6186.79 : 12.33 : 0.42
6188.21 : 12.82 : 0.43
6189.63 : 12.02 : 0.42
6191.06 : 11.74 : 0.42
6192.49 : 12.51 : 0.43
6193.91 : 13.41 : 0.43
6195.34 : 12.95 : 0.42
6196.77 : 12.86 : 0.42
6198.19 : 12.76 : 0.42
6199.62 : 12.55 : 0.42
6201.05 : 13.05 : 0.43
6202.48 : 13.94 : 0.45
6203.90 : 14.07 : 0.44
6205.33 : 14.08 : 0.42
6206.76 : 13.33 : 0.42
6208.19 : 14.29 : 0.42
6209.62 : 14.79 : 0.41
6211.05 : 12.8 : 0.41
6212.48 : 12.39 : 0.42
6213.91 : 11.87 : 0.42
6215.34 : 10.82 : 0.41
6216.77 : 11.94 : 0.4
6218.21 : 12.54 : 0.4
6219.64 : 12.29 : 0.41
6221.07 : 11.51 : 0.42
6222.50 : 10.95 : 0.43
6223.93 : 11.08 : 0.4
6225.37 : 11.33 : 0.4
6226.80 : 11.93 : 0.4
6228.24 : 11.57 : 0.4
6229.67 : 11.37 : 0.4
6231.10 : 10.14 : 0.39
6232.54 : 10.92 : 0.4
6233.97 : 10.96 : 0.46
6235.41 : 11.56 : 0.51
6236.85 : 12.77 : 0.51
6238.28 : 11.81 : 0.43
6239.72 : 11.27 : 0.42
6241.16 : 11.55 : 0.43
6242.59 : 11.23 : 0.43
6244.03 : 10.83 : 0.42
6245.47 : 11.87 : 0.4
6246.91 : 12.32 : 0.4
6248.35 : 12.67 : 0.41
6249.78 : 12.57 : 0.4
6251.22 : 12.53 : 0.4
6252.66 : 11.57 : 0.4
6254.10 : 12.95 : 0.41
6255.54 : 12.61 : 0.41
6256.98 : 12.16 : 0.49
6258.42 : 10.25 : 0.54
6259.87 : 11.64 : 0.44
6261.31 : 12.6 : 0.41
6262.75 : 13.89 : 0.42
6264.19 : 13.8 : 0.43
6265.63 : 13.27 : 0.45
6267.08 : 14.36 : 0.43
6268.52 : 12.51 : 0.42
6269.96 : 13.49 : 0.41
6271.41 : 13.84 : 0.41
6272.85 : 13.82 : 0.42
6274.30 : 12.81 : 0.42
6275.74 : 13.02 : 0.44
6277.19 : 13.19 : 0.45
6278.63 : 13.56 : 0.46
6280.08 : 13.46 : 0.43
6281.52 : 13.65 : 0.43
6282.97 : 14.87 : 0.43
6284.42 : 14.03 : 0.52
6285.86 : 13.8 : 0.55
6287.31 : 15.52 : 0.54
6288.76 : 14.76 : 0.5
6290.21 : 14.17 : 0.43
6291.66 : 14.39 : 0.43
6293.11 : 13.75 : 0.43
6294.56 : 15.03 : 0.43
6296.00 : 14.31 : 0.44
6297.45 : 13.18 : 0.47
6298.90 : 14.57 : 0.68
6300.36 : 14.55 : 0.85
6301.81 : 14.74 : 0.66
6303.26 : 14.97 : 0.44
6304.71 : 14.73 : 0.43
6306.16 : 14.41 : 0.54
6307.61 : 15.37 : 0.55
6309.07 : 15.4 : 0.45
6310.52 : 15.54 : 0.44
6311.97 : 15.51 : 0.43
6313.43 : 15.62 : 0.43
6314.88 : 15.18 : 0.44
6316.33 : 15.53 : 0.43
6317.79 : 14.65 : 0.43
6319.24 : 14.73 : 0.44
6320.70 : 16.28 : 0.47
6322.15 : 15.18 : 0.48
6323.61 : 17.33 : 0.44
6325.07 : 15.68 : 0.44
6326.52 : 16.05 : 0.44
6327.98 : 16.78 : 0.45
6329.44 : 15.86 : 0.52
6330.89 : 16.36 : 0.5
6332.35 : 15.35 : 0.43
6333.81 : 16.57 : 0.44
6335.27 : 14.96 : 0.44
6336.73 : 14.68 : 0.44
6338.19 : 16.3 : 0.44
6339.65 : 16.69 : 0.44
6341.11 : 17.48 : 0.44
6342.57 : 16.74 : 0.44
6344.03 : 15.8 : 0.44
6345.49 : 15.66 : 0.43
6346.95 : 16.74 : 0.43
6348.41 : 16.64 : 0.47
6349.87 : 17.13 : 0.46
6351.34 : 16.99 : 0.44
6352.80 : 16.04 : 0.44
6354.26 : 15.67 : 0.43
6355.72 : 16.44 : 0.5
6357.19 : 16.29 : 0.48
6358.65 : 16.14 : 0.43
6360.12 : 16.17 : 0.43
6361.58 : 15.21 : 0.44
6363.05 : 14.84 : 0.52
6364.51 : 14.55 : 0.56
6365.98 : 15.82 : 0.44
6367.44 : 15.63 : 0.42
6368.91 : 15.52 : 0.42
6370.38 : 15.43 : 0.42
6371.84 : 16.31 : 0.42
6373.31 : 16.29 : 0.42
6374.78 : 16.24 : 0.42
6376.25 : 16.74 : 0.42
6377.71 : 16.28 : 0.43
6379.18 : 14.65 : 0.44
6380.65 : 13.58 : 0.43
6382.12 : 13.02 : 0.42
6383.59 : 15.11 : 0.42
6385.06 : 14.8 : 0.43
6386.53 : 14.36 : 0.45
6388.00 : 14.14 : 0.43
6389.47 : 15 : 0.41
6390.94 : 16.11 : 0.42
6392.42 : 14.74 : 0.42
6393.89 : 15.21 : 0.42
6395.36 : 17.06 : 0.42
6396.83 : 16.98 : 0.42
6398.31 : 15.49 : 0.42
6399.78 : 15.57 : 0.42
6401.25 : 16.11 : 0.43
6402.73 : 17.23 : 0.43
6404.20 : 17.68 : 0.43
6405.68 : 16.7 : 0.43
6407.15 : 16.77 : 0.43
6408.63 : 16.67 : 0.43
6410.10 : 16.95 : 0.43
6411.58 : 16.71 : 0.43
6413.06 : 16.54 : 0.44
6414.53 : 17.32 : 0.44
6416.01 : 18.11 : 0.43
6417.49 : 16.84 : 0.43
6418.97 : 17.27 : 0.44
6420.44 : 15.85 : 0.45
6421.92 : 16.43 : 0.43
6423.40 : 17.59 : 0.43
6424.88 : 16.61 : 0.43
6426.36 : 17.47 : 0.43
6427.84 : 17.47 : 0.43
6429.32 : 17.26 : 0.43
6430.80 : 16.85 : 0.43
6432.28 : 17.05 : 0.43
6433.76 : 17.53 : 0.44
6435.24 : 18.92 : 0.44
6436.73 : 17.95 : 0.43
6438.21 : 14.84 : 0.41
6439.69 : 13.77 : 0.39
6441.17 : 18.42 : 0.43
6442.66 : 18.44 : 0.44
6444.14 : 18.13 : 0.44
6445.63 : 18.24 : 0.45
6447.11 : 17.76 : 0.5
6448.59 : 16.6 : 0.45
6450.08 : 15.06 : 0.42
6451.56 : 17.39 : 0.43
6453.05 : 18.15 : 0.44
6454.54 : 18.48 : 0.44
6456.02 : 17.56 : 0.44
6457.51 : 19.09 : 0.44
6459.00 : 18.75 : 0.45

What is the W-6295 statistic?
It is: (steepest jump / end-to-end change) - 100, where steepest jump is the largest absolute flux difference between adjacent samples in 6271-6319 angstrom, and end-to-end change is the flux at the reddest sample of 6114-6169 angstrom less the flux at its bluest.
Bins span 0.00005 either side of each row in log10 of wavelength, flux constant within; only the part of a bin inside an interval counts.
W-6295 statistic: -100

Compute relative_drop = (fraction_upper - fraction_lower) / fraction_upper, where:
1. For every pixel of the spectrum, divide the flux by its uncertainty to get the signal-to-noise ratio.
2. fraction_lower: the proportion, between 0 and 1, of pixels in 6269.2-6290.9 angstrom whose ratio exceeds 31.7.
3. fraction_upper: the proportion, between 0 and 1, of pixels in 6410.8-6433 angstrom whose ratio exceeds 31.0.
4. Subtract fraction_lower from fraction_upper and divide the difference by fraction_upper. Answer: 0.60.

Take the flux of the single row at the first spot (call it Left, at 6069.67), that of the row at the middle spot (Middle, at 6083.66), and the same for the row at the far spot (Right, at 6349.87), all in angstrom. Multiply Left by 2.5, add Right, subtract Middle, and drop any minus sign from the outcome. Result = 42.4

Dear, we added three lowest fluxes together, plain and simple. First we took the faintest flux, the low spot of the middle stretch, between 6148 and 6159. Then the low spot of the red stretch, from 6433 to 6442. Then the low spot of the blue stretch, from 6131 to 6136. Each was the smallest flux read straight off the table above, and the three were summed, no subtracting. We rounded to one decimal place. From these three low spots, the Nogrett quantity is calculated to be 44.0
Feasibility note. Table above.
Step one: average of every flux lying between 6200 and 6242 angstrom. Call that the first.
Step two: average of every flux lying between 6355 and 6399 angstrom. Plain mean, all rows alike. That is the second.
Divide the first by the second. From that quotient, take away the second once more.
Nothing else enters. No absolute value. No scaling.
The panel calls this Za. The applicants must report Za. -14.7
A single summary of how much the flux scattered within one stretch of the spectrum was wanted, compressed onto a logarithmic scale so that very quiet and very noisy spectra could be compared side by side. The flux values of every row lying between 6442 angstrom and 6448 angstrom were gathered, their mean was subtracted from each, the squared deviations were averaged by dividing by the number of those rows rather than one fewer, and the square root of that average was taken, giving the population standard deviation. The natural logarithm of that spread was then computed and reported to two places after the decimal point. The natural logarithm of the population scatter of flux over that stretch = -1.40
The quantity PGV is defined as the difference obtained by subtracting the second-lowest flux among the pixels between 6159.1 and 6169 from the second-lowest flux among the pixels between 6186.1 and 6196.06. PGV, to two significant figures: 3.2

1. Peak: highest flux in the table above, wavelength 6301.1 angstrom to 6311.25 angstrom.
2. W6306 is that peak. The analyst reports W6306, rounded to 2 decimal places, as 15.54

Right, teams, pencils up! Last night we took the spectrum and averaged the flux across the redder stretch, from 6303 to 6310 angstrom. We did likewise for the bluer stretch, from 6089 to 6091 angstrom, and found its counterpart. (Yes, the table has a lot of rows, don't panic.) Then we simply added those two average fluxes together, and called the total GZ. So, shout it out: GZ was 31.0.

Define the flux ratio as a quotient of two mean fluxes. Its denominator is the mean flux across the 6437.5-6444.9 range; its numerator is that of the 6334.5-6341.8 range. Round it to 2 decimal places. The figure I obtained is 0.96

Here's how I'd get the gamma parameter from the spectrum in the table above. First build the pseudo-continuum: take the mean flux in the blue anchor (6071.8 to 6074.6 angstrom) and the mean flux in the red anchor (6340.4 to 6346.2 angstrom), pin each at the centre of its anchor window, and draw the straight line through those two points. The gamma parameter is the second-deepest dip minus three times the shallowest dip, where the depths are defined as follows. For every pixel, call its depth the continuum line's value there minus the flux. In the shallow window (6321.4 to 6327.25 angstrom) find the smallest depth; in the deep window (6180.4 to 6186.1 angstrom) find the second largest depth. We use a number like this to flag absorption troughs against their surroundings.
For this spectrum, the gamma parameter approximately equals 4.9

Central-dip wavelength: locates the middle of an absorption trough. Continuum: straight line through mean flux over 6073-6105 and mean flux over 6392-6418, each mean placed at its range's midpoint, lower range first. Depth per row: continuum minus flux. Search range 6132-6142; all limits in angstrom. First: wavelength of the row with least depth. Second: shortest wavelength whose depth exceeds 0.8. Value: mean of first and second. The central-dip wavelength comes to 6138.5 angstrom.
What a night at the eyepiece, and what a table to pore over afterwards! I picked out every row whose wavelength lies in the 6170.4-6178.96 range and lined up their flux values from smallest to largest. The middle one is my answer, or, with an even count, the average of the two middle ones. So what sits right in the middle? 13.7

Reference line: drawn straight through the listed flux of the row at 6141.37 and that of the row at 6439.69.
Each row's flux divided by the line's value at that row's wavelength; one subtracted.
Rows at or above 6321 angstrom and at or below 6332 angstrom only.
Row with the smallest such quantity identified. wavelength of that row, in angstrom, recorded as 6322.15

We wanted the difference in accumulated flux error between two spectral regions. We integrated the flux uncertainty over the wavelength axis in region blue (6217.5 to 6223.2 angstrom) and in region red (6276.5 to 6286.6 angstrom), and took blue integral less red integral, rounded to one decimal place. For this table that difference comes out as -2.4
